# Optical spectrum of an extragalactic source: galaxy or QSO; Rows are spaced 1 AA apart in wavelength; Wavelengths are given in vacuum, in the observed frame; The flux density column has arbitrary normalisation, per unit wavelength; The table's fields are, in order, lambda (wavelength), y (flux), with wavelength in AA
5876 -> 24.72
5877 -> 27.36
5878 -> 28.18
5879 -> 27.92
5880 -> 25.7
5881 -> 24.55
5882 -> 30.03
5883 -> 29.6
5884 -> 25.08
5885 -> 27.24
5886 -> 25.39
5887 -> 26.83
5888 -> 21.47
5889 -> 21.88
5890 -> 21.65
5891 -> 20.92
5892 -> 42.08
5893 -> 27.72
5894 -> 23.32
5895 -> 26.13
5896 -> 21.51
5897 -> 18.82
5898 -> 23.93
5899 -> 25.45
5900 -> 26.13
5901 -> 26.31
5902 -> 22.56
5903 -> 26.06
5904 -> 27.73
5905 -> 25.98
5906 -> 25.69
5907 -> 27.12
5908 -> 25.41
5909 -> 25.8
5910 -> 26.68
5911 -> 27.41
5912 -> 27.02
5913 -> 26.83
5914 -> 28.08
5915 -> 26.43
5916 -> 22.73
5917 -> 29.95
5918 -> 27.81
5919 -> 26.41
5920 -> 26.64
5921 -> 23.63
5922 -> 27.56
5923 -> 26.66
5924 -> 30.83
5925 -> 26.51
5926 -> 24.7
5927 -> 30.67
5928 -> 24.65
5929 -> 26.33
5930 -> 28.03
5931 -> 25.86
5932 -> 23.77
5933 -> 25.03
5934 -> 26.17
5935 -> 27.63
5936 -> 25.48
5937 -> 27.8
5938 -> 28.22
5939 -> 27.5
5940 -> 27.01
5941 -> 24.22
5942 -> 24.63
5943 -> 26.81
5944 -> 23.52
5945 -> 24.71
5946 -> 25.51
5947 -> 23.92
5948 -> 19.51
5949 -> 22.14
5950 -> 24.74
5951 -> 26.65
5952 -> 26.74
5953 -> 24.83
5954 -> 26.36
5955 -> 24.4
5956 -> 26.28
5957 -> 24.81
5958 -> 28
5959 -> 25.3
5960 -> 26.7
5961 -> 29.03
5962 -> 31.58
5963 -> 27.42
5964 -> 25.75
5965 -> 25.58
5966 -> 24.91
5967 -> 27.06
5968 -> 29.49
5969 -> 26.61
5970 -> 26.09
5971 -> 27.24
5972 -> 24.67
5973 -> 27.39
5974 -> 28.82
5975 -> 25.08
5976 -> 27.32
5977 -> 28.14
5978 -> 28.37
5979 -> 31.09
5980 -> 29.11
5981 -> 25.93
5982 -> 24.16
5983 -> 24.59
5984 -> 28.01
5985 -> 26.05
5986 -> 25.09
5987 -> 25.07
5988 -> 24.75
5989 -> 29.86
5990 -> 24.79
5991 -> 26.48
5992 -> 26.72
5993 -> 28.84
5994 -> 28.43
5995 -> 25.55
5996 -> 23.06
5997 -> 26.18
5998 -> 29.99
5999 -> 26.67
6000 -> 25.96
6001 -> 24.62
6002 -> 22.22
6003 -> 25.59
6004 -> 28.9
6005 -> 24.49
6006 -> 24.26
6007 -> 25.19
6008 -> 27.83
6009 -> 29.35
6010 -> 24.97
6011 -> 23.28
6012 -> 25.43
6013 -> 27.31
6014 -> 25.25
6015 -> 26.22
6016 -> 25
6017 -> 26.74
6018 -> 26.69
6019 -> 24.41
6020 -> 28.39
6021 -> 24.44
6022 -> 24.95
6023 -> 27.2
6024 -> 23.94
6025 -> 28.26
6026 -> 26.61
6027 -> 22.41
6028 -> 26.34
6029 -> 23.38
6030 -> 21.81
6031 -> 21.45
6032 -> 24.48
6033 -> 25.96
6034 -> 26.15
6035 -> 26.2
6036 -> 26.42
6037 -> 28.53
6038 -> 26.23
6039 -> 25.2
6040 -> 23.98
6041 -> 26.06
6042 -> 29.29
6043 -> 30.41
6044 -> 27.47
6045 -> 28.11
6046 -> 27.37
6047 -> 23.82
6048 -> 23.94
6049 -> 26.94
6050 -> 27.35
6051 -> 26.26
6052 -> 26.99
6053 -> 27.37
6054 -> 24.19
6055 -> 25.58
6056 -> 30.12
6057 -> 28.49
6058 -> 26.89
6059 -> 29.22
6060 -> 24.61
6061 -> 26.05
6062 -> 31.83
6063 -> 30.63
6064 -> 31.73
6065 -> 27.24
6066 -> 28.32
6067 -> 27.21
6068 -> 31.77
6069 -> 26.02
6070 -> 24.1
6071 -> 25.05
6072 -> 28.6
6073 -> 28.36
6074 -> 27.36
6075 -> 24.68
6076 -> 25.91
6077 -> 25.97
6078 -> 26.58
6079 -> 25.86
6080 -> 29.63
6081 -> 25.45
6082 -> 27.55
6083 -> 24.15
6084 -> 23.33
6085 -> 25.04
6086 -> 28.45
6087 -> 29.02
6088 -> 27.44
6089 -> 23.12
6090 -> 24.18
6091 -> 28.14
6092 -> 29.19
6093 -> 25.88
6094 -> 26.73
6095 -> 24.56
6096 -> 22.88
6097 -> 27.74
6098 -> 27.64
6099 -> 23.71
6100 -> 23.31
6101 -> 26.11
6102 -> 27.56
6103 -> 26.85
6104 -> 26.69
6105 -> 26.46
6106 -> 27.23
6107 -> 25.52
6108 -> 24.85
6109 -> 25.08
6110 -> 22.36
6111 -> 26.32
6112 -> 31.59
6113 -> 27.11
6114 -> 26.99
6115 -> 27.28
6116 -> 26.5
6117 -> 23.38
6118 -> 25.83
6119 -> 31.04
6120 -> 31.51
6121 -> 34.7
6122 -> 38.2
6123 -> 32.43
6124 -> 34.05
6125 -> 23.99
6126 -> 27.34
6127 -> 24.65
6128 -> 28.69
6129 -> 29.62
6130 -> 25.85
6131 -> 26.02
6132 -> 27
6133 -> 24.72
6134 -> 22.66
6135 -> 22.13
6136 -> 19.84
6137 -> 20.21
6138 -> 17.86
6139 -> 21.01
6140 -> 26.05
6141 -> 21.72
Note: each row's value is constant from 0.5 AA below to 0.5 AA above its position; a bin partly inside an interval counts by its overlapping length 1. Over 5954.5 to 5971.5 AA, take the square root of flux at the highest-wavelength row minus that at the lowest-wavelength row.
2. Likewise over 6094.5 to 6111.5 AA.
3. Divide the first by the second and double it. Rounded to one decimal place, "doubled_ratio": 3.2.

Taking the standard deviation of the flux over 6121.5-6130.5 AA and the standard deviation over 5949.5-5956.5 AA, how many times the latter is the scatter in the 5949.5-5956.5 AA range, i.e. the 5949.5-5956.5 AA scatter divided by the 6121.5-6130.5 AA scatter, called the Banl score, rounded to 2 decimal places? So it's 0.21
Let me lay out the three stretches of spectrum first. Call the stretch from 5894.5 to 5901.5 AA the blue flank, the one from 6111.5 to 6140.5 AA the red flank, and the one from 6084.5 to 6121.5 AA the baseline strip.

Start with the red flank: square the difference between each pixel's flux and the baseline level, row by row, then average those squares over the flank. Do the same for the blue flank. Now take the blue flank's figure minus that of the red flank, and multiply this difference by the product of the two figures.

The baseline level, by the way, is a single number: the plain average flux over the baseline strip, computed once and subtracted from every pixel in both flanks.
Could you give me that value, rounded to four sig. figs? -2302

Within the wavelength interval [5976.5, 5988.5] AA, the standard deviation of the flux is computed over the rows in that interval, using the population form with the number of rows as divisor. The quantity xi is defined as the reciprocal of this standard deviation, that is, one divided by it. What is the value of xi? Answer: 0.48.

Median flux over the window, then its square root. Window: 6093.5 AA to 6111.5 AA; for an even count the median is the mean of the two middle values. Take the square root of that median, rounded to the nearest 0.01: 5.12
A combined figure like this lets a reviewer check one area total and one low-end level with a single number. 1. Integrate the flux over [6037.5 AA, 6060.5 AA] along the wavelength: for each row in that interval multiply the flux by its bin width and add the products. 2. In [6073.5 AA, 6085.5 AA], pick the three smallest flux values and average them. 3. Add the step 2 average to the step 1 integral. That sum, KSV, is 640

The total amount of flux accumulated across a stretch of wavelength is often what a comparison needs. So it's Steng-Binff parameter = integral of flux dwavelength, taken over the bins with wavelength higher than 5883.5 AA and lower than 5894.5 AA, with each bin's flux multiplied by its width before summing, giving 284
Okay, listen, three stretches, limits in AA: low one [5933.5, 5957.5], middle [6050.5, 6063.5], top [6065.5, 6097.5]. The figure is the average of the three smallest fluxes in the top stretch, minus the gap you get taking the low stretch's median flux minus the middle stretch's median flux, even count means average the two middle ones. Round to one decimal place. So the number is 24.6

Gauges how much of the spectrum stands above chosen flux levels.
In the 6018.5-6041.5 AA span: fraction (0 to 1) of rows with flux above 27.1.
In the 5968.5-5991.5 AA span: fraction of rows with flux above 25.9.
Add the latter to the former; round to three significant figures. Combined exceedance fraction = 0.826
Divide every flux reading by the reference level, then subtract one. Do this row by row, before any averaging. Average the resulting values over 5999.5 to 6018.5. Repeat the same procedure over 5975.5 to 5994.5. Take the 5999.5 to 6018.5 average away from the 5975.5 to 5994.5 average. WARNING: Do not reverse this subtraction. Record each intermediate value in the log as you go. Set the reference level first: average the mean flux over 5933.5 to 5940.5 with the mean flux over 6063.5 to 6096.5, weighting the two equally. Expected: 0.05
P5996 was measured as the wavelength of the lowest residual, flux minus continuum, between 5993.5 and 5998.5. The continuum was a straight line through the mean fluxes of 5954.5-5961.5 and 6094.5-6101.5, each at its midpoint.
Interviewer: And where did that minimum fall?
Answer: 5996 AA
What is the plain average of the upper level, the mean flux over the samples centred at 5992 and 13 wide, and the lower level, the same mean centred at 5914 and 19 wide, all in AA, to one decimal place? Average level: 26.5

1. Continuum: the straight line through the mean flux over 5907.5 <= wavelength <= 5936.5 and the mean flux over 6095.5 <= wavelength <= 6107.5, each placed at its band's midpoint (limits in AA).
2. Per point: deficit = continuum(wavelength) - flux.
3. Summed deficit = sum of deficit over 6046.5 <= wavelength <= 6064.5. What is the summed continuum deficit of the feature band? -22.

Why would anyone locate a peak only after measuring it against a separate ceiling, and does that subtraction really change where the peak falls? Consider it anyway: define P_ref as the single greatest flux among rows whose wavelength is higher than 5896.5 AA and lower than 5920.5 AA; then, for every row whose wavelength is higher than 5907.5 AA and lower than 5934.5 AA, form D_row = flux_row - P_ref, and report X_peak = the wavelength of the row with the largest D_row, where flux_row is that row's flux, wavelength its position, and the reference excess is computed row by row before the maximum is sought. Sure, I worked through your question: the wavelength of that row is 5924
